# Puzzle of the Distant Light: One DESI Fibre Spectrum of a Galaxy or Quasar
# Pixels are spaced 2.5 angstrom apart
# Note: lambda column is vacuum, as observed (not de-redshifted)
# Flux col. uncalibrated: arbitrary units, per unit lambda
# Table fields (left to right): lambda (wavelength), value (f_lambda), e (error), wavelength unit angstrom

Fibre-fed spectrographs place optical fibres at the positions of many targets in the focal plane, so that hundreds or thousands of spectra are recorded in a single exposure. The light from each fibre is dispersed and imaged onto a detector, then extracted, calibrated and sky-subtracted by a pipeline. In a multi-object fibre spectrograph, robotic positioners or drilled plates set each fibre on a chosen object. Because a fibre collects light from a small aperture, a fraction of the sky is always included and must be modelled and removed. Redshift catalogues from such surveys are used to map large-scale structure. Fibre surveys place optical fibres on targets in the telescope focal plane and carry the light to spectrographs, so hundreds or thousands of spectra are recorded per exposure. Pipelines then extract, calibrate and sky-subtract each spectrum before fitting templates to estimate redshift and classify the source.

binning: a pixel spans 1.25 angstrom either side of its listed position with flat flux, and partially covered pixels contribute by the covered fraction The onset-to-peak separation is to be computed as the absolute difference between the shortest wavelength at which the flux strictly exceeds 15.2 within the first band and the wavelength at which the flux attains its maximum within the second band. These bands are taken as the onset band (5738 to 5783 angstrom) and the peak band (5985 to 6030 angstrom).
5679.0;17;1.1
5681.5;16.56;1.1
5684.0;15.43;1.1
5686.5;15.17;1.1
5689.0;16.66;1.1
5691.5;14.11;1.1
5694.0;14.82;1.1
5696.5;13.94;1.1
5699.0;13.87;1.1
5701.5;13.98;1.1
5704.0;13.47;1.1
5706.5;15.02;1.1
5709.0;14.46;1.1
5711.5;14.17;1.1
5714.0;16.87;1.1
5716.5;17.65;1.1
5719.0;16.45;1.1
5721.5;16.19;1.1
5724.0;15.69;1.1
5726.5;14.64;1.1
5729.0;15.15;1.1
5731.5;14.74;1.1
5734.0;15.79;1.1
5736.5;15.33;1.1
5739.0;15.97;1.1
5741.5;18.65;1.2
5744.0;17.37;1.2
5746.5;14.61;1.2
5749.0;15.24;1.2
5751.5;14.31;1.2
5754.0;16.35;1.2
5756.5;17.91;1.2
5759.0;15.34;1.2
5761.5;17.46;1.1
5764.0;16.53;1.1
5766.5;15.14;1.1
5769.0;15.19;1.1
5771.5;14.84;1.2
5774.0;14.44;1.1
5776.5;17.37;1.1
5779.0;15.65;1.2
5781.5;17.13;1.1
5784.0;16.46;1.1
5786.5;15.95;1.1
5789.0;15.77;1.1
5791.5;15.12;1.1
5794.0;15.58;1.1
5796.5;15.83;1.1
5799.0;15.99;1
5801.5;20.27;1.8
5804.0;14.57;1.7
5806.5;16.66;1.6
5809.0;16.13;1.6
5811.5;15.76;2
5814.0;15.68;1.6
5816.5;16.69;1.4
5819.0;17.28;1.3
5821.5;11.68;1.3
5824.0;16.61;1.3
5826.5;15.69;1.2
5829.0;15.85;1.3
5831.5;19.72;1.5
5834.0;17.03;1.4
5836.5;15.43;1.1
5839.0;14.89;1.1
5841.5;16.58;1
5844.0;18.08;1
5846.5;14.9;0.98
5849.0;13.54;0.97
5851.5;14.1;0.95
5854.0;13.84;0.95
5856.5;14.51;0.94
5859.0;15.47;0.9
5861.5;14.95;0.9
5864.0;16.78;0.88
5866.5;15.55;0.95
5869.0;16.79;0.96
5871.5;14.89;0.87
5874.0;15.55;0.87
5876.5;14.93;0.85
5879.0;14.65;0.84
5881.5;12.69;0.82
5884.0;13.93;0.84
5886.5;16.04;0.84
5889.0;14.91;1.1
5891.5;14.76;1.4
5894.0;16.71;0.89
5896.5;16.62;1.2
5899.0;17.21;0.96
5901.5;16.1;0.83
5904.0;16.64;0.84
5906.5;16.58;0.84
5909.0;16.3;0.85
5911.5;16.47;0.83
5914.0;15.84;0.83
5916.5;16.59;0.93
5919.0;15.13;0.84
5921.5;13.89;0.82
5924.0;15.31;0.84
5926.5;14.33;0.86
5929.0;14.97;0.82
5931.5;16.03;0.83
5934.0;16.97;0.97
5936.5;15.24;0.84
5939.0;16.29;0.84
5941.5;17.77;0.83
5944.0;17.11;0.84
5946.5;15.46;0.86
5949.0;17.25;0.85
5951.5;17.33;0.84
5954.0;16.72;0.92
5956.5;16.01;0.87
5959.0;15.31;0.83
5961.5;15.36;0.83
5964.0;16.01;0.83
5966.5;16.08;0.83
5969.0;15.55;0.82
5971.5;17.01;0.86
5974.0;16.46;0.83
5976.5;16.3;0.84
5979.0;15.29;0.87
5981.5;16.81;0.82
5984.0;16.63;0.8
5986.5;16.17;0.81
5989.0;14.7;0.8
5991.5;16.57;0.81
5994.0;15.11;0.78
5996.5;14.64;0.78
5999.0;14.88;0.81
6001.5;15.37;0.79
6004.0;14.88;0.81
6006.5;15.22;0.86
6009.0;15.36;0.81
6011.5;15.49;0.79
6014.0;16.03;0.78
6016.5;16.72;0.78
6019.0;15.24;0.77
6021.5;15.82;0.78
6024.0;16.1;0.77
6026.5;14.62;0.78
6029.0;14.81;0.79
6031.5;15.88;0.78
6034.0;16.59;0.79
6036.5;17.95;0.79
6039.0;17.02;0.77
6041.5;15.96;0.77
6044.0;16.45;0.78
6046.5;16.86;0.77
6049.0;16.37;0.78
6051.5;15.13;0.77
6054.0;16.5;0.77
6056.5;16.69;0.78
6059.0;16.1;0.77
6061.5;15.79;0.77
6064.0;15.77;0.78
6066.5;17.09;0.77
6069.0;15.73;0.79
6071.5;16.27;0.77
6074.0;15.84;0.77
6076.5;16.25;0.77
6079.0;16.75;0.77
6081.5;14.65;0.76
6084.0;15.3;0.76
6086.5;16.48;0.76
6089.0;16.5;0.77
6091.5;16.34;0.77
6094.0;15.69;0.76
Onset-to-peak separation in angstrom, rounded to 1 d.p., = 277.5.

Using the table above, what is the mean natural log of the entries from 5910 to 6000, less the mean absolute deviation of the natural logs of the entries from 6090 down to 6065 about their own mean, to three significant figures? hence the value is 2.73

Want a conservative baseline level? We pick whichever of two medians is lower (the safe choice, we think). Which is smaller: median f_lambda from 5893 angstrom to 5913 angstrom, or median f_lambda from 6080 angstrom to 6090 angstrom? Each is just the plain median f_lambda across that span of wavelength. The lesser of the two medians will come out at 15.9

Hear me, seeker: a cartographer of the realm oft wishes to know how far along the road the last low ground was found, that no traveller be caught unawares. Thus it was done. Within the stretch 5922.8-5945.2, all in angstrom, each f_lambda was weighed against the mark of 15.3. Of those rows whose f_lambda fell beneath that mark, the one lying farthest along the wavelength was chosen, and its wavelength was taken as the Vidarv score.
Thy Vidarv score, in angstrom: 5936.5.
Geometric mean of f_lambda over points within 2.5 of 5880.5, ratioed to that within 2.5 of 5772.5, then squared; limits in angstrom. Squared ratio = 0.87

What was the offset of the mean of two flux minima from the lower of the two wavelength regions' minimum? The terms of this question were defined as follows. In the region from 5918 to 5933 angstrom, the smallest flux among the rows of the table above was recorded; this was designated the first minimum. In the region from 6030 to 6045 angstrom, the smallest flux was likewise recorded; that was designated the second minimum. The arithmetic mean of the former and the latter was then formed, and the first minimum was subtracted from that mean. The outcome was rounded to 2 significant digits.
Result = 1.0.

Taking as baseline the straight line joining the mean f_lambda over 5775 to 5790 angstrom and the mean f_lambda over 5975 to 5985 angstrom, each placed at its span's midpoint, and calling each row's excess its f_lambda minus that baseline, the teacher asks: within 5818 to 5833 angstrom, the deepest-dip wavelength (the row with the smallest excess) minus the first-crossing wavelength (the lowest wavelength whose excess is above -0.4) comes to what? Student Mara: 2.5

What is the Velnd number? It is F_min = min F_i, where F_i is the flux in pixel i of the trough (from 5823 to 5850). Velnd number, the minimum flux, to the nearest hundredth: 13.54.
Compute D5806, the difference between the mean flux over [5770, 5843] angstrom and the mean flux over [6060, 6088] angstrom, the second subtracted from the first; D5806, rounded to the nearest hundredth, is 0.10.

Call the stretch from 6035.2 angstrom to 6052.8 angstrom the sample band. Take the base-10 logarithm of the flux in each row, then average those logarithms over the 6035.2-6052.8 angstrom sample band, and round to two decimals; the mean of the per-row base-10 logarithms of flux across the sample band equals 1.22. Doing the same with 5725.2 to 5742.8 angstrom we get 1.20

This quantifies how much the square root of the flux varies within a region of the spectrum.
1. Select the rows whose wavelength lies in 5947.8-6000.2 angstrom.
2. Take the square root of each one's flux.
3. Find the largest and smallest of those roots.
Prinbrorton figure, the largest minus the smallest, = 0.34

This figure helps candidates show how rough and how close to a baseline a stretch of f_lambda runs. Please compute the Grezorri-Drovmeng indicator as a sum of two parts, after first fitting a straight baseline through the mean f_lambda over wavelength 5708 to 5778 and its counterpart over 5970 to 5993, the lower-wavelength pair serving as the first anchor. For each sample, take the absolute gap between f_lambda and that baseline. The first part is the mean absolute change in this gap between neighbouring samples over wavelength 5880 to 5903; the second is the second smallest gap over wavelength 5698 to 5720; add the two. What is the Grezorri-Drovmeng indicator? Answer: 1.7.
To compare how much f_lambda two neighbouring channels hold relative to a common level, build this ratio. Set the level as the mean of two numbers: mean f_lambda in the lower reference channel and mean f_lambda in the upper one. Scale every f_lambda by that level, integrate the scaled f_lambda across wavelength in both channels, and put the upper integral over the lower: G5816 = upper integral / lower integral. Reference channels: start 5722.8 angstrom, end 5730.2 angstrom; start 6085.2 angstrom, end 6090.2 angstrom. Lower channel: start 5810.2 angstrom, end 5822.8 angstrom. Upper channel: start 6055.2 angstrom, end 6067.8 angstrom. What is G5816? 1.06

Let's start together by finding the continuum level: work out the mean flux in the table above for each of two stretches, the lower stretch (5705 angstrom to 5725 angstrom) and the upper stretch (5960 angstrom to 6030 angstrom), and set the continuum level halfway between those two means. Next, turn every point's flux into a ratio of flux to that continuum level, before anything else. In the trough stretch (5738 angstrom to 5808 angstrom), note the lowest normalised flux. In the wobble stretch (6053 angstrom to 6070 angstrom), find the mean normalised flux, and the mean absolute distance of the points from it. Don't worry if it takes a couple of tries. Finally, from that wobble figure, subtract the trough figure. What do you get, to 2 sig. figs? -0.88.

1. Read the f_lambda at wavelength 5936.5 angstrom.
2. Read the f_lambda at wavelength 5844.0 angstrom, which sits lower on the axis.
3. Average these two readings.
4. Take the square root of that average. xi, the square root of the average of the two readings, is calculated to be 4.08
